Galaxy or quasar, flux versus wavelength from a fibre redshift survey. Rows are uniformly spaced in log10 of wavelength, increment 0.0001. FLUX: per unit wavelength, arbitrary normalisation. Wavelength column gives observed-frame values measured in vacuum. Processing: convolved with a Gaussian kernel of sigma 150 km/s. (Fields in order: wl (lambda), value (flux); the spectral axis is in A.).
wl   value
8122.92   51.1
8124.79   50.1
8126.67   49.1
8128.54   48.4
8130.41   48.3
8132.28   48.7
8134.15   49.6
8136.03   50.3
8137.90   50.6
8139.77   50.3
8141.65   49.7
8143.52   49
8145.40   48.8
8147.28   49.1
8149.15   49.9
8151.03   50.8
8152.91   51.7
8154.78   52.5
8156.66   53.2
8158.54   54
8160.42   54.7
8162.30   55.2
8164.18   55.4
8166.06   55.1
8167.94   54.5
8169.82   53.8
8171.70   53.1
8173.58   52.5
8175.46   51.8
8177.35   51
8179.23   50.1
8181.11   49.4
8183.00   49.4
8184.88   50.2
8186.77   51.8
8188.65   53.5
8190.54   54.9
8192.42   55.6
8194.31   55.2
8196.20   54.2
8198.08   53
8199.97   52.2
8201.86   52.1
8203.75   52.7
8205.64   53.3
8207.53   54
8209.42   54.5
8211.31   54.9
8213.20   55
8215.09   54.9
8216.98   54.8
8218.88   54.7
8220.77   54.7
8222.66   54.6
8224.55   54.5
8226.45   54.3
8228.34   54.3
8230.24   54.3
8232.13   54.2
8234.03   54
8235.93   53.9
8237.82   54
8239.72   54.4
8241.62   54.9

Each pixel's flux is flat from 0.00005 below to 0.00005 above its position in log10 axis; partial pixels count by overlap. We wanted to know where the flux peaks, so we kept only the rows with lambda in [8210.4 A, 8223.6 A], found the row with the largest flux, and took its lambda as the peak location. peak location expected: 8213.20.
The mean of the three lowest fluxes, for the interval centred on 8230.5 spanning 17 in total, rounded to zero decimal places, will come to 54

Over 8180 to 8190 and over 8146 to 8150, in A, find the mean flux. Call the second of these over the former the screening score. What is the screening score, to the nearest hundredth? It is 0.97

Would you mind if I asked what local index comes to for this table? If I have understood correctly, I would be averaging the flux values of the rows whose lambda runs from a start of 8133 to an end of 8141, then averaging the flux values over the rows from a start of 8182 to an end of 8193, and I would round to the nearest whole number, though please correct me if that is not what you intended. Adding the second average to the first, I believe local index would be 103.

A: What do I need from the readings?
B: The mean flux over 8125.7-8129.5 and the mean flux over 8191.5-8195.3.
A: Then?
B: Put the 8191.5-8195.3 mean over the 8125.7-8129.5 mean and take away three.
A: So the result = -1.86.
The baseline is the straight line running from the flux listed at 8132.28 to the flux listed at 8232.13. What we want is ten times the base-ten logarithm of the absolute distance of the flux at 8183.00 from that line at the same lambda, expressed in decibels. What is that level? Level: 3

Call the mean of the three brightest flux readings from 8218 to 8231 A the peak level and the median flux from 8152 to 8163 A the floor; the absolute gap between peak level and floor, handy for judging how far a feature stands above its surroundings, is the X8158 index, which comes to 1.1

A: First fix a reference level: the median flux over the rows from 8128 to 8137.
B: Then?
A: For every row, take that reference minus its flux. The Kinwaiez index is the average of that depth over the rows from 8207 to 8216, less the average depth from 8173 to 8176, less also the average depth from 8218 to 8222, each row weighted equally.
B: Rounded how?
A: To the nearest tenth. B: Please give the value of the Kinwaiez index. 3.5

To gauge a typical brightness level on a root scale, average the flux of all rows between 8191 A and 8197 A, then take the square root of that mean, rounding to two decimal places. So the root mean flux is 7.42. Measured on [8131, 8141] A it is 7.06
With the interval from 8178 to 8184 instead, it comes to 7.05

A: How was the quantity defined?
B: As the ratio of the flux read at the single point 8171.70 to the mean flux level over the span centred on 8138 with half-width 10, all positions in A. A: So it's 1.076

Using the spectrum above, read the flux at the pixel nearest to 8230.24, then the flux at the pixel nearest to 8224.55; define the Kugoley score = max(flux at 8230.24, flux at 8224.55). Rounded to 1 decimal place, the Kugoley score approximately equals 54.5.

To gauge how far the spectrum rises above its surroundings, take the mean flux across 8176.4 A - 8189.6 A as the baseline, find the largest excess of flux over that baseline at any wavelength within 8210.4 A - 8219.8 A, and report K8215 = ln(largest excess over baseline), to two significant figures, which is 1.4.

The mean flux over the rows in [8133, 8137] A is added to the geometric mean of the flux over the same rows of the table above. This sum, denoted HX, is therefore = 100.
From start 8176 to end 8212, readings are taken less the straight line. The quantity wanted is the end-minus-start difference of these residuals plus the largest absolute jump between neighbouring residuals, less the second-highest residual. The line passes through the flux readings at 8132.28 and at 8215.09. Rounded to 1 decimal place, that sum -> 1.1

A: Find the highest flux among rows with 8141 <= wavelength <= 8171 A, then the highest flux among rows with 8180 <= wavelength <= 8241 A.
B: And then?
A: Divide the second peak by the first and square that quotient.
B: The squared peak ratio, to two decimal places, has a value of 1.01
